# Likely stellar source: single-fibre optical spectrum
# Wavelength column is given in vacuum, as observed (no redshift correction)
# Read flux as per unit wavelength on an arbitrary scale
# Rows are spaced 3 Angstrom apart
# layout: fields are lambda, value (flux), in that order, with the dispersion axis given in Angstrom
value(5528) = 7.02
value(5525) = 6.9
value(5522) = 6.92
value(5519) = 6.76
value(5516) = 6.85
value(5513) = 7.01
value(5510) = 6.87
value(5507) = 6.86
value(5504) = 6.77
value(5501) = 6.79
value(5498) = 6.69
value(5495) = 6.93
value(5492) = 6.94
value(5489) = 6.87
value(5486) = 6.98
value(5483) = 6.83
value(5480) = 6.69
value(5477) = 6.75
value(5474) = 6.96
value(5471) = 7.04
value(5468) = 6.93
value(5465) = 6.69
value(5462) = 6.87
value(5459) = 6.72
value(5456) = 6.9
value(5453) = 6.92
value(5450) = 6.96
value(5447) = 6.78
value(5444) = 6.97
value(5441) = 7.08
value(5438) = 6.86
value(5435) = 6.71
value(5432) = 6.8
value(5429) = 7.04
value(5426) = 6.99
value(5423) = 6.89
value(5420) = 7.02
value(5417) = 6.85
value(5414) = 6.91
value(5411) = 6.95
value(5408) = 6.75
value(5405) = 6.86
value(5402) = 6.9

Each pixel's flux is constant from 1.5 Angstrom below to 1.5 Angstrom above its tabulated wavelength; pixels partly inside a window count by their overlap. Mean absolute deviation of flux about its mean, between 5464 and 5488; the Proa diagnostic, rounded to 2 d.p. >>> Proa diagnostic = 0.12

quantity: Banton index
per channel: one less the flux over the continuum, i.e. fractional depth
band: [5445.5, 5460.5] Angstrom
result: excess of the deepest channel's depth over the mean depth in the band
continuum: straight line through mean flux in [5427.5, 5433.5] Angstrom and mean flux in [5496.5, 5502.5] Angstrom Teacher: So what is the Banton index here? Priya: 0.0176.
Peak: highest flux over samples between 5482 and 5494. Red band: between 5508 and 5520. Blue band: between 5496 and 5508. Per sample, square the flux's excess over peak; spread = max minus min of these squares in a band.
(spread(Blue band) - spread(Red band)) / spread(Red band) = 0.47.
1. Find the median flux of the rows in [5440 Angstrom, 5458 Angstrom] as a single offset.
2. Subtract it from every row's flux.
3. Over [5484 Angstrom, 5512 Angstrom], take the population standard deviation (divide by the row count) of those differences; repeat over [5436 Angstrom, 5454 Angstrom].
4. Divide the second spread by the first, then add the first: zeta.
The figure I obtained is 1.17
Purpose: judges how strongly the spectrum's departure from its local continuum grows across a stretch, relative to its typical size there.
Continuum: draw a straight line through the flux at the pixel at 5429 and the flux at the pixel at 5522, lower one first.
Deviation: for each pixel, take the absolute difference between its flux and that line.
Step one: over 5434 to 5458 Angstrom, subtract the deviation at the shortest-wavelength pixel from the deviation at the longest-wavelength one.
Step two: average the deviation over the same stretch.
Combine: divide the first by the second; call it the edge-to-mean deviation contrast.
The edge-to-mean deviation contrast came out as -1.6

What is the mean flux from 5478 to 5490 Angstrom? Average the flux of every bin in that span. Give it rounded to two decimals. 6.84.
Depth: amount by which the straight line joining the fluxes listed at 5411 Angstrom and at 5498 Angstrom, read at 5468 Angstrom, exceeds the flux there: -0.15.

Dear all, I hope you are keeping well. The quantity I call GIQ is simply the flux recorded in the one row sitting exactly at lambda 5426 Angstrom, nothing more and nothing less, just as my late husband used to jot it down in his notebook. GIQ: 6.99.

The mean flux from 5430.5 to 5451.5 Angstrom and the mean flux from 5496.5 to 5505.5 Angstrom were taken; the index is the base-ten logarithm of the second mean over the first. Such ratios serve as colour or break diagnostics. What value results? -0.0083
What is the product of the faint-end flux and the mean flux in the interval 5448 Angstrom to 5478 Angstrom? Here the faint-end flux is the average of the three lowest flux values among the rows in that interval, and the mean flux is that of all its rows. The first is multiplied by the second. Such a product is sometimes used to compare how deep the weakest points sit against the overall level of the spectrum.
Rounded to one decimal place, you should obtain 46.2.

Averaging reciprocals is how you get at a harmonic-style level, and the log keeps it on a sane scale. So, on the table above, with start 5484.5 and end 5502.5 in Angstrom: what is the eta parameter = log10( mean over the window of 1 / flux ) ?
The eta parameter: -0.837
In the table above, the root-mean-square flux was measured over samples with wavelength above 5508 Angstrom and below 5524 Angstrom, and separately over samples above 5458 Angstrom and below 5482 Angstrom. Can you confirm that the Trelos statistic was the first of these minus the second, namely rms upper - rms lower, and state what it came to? 0.050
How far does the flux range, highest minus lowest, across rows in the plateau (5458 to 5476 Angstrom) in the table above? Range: 0.35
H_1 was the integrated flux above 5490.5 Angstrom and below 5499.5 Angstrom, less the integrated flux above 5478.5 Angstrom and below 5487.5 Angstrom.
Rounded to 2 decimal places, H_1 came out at 0.18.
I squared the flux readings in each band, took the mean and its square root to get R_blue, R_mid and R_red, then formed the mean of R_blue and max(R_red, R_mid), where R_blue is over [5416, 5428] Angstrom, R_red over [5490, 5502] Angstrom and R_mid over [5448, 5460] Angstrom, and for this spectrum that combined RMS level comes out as 6.91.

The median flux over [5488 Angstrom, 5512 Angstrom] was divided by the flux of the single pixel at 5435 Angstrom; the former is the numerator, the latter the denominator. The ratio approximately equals 1.023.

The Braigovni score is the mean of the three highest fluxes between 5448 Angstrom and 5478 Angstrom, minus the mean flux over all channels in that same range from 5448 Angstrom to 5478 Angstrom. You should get 0.11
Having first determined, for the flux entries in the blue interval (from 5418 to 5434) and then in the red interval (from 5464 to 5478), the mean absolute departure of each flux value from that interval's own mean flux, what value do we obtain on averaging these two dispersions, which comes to 0.103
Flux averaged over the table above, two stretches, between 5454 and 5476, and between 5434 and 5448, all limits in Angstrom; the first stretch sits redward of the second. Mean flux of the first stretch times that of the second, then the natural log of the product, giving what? 3.86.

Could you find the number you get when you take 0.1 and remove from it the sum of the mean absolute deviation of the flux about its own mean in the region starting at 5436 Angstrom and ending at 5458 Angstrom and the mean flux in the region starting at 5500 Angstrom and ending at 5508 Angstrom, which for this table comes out -6.77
